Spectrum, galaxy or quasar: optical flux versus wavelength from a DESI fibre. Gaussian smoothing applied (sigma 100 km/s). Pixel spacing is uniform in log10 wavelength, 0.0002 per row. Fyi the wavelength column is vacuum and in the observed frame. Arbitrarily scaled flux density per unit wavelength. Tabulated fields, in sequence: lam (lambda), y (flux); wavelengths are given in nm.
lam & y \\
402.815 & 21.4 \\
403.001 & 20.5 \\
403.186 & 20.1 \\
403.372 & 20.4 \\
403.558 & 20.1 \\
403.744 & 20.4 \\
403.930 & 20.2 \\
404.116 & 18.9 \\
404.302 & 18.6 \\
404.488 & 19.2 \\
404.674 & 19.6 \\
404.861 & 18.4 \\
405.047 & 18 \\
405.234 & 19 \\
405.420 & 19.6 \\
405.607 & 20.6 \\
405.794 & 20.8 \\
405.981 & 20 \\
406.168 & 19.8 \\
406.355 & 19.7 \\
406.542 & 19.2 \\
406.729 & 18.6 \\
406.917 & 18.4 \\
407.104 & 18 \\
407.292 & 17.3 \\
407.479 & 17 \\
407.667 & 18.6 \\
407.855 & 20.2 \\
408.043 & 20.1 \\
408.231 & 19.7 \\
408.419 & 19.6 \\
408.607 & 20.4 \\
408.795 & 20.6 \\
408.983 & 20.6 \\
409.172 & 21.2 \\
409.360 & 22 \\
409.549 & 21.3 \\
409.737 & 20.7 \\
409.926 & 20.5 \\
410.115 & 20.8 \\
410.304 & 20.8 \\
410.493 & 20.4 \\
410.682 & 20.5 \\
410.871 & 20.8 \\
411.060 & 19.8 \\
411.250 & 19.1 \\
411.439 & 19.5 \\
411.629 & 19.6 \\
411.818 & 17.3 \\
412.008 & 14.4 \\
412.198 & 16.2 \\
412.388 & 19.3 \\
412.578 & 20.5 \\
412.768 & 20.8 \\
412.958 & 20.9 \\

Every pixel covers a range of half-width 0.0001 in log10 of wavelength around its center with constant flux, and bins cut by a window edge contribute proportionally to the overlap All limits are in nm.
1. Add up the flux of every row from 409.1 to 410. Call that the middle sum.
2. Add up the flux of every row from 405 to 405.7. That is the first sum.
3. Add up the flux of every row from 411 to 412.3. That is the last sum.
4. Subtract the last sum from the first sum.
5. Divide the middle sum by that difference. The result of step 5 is -2.2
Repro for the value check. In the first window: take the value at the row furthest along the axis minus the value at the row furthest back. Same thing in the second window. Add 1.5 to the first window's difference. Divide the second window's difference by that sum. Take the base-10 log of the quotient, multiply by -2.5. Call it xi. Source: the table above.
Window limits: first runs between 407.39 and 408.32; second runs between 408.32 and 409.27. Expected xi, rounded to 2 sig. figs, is 1.0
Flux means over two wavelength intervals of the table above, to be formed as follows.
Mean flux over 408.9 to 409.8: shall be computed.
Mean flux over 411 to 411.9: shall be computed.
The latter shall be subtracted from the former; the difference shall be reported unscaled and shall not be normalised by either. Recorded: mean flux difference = 2.1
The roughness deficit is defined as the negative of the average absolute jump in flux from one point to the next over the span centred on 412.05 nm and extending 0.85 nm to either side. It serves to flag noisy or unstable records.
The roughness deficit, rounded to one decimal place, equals -1.5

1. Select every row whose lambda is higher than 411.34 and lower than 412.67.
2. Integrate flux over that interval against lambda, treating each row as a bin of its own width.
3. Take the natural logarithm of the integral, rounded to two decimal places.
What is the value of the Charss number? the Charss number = 3.18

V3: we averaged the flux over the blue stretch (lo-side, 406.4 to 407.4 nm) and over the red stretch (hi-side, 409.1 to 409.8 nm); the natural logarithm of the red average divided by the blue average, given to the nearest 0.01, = 0.15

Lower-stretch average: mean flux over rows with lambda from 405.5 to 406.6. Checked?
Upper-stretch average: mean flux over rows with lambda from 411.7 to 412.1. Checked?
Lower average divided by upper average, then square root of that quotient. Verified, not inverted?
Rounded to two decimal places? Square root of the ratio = 1.12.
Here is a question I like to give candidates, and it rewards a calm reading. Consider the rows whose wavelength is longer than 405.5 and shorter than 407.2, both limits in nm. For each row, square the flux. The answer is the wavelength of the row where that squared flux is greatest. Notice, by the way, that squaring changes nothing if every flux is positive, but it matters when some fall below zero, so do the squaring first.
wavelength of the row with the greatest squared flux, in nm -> 405.794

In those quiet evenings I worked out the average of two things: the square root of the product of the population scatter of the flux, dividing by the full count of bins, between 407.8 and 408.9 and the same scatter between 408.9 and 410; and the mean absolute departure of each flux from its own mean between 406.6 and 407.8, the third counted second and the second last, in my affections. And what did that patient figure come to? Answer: 0.49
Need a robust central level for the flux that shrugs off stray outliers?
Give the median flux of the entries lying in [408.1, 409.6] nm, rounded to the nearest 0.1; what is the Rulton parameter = 20.6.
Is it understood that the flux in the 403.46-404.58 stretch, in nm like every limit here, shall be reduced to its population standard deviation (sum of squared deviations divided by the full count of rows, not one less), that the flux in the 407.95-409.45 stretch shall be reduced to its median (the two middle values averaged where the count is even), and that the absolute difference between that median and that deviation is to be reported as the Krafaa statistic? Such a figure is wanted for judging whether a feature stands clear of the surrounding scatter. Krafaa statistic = 19.8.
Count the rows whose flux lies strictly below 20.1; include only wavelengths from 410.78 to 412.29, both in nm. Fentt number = 7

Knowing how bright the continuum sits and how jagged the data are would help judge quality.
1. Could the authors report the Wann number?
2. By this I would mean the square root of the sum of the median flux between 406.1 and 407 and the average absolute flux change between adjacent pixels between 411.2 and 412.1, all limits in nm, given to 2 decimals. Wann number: 4.54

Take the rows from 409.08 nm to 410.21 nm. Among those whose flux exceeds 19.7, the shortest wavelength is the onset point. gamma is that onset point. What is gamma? 409.172 nm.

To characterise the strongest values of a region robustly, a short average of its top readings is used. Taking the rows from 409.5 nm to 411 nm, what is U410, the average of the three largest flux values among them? 21.0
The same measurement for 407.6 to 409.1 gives 20.5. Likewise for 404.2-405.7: 19.9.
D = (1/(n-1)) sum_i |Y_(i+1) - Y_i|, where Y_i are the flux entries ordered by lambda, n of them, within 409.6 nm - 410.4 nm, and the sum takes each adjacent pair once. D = 0.17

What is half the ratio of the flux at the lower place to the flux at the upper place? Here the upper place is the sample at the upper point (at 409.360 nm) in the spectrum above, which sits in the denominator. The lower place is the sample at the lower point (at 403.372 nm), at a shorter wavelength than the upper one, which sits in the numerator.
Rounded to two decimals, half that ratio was 0.46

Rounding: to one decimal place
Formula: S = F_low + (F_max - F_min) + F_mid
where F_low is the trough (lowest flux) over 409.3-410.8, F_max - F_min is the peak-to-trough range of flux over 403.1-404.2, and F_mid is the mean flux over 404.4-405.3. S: 40.7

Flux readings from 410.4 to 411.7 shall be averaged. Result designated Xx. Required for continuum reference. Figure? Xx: 20.0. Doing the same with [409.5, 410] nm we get 20.8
